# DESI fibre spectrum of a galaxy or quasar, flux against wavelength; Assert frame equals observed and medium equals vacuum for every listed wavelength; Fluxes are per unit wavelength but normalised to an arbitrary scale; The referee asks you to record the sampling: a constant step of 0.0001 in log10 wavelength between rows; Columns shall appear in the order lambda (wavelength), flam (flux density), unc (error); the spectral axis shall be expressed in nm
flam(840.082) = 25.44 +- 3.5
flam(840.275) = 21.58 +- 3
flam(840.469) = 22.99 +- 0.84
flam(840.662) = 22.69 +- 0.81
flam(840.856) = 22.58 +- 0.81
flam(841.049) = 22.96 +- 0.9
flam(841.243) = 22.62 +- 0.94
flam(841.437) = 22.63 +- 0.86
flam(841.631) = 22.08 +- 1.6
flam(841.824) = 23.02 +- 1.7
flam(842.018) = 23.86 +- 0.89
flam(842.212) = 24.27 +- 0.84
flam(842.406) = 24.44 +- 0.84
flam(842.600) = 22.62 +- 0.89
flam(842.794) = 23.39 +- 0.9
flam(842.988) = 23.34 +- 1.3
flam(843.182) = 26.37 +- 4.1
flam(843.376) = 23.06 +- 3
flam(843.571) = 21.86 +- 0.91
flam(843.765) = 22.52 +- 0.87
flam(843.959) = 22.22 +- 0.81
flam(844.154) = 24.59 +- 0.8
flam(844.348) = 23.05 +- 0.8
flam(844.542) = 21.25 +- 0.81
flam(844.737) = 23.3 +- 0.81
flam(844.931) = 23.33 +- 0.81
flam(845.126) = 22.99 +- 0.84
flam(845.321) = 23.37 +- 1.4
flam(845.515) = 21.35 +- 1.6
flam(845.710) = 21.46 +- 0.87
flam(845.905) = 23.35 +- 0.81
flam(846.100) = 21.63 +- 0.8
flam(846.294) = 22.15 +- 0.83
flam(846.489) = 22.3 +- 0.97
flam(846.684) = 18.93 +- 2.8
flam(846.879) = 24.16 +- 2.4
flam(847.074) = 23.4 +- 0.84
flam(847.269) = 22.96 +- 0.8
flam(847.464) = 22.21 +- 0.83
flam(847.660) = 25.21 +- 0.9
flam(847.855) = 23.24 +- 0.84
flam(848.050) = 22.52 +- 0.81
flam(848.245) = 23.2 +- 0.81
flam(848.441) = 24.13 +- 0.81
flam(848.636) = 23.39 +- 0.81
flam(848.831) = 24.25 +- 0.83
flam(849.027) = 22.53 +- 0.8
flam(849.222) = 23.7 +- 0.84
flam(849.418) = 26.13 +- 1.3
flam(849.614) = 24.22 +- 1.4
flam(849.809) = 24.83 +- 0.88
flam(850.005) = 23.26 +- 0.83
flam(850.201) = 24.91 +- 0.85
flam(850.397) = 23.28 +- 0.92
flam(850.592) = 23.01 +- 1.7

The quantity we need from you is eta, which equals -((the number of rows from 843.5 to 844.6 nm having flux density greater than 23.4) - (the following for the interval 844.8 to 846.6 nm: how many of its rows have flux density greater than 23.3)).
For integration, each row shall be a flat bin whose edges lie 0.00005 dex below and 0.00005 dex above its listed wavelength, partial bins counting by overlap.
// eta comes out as 2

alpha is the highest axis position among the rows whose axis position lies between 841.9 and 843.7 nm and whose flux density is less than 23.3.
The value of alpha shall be 843.571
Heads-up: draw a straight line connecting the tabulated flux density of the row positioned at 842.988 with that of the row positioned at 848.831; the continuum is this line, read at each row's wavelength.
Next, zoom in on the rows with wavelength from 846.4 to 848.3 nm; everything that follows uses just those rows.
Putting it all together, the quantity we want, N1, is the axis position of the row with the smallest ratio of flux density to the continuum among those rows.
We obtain 846.684 nm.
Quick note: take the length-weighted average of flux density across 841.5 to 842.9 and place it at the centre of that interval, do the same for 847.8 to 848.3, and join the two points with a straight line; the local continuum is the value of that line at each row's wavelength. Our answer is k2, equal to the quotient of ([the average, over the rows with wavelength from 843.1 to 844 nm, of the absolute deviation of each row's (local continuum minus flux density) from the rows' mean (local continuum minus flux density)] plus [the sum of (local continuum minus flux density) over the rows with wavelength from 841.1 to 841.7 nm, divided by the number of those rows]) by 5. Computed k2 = 0.45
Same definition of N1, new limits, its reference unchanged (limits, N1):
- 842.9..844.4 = 843.571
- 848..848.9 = 848.050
